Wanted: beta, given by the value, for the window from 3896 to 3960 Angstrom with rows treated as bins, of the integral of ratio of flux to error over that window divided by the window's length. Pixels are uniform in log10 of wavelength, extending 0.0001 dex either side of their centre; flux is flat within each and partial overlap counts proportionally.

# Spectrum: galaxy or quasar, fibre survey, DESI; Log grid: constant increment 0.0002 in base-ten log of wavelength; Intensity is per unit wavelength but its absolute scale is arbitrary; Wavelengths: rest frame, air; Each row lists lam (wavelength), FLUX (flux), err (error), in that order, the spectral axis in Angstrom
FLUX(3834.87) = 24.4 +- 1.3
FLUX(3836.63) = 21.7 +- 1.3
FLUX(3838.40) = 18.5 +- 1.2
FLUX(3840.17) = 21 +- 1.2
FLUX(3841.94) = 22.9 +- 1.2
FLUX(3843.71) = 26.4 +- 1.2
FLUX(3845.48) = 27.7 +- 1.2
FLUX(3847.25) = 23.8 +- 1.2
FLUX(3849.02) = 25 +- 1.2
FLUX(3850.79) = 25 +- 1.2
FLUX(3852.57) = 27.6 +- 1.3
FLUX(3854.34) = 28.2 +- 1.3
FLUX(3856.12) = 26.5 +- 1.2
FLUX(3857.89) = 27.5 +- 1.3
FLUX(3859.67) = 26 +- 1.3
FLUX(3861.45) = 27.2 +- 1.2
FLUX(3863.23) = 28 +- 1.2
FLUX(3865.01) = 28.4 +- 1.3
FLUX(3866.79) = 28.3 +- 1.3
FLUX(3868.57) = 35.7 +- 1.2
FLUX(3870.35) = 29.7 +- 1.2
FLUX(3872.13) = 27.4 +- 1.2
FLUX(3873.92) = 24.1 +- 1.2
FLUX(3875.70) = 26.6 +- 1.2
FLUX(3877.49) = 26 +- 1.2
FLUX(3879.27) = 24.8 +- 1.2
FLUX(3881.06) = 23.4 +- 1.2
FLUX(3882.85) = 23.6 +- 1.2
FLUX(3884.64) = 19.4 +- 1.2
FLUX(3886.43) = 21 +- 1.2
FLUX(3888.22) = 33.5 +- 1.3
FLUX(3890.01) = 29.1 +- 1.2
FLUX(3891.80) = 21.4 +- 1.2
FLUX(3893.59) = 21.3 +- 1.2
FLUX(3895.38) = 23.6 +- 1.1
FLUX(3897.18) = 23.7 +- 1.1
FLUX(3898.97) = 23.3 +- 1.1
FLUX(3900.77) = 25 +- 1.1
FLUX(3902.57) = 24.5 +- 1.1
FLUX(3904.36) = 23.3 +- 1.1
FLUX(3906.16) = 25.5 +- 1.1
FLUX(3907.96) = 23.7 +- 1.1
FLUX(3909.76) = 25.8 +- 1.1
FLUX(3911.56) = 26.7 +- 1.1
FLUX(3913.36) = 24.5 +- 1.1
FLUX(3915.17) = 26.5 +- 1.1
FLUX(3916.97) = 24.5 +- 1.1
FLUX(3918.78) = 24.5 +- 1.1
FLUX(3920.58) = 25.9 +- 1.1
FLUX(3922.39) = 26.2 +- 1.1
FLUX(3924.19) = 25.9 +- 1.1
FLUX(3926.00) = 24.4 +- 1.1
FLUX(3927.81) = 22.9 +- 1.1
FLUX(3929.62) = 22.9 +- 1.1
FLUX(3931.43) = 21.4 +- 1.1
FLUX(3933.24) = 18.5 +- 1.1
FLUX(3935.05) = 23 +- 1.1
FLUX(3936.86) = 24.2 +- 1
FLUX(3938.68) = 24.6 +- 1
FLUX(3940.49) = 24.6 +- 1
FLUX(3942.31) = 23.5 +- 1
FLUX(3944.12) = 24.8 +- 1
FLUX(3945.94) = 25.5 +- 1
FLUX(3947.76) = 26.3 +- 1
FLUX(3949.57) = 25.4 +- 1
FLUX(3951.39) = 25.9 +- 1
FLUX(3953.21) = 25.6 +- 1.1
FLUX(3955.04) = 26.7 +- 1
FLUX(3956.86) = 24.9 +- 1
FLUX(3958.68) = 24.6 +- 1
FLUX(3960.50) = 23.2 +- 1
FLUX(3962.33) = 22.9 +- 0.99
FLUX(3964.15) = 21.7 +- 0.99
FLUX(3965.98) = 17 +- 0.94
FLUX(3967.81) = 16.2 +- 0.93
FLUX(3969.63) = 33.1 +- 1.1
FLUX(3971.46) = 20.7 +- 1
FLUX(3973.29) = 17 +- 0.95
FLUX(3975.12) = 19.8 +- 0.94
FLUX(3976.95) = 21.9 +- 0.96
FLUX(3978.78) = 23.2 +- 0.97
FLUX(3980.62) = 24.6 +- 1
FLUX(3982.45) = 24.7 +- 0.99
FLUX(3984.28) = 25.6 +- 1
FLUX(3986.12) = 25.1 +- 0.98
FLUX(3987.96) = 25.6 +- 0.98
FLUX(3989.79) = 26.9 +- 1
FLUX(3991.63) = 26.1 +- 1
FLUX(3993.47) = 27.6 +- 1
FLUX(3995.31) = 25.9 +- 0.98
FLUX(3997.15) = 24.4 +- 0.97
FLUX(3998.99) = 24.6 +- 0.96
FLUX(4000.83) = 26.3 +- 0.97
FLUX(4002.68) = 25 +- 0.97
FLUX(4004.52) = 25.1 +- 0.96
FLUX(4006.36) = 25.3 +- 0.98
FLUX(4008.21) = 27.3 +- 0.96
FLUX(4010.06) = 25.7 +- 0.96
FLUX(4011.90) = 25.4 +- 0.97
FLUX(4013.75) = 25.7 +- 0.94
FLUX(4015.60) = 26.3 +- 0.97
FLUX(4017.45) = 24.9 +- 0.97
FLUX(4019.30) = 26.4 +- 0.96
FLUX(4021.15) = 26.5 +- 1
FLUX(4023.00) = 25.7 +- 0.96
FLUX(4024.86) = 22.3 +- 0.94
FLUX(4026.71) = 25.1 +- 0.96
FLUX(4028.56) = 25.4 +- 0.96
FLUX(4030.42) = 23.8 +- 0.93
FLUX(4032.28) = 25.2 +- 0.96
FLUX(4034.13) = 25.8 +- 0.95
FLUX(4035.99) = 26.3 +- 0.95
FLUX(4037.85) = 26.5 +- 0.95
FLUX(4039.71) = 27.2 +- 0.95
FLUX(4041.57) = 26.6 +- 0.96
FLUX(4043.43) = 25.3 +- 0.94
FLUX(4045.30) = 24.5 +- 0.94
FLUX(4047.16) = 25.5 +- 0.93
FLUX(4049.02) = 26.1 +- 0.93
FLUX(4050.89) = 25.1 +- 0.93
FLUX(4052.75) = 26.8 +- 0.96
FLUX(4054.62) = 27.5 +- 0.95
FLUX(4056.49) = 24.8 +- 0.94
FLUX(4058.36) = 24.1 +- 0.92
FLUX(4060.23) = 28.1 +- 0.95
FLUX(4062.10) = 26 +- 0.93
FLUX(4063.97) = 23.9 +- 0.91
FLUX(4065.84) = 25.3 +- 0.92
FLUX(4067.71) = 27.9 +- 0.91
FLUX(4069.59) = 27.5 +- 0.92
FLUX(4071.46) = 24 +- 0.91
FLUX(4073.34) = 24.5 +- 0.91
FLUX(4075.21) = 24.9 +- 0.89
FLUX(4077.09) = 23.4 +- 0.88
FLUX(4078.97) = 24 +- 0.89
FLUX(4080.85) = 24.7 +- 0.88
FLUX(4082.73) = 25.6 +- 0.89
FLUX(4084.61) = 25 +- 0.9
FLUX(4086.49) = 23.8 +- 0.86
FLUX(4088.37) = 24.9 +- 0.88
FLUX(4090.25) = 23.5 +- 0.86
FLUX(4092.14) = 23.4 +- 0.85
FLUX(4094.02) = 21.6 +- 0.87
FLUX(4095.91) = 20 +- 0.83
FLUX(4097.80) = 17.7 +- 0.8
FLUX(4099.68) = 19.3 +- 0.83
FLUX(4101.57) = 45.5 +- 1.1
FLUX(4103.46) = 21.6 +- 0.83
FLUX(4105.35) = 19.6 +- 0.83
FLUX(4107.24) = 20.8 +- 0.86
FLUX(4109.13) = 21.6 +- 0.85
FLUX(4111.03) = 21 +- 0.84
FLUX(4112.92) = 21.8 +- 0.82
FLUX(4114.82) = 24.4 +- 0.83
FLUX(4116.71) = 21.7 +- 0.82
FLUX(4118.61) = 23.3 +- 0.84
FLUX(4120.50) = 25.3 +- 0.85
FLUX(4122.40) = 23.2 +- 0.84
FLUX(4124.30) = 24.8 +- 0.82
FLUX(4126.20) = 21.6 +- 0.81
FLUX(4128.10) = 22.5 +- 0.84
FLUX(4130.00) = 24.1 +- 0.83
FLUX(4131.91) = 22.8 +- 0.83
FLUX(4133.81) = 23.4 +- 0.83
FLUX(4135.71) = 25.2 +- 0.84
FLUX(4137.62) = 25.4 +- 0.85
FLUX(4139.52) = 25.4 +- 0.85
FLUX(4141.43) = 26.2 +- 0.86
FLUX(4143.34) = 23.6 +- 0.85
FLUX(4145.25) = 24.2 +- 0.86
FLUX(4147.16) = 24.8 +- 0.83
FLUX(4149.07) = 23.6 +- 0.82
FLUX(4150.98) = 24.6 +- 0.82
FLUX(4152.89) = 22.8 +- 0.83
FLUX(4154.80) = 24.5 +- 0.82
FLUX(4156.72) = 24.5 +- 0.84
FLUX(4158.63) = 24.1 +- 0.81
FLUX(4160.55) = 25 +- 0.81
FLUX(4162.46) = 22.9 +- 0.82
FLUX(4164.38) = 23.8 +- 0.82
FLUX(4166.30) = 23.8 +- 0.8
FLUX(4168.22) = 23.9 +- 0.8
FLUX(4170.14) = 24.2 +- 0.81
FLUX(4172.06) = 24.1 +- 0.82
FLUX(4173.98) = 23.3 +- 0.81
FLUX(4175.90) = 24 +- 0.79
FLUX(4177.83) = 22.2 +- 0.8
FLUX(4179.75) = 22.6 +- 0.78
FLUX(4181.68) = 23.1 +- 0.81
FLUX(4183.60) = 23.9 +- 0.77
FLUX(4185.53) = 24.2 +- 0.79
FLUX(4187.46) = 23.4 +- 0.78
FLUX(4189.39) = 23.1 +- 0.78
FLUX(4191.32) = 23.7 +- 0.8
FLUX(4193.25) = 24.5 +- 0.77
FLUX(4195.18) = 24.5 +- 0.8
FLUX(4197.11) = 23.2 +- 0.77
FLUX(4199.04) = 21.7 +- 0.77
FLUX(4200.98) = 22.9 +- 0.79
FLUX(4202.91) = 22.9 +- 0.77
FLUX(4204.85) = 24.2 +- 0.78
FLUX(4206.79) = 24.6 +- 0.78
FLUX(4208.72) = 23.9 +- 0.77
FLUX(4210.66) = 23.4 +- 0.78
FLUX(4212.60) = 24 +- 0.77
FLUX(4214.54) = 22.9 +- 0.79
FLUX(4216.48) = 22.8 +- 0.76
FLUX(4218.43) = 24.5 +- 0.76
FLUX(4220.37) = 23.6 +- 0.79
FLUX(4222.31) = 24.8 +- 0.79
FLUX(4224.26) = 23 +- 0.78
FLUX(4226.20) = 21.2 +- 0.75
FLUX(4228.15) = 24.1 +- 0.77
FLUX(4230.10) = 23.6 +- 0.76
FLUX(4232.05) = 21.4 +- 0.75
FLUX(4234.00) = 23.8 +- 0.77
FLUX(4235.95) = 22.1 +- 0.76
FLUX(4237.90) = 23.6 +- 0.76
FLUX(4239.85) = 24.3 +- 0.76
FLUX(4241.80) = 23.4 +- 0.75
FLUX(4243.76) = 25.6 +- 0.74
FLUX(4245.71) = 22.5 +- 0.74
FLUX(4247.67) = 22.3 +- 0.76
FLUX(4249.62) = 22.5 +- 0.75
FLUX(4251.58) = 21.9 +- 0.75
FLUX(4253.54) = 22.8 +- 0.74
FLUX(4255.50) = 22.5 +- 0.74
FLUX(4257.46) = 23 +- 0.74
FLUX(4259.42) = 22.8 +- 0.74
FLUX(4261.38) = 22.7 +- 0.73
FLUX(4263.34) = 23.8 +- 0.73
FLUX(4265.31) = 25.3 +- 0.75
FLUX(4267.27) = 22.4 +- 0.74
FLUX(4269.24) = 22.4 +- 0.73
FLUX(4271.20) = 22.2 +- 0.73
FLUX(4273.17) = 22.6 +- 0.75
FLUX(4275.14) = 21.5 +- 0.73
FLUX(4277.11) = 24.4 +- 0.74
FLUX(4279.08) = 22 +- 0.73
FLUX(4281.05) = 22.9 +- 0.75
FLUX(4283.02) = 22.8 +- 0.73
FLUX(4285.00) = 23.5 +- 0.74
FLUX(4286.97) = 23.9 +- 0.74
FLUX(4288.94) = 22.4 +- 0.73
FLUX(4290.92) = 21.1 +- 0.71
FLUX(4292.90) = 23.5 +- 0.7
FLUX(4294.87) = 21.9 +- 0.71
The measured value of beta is 23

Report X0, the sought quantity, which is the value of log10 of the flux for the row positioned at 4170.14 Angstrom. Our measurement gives 1.38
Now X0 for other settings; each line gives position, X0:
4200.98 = 1.36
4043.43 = 1.40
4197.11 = 1.37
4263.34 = 1.38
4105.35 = 1.29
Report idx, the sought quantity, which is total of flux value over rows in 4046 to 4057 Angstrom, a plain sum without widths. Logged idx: 156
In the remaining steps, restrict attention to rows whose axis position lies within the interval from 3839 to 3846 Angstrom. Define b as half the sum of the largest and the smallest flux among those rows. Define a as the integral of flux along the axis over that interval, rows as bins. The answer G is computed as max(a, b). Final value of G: 169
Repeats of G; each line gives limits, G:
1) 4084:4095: 260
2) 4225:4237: 273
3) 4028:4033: 124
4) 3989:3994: 134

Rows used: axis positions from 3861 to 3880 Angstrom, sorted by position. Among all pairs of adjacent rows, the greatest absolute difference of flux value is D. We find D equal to 7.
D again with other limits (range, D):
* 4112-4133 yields 3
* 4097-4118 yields 26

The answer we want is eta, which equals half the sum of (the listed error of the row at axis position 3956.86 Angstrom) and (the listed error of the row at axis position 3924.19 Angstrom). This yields 1.05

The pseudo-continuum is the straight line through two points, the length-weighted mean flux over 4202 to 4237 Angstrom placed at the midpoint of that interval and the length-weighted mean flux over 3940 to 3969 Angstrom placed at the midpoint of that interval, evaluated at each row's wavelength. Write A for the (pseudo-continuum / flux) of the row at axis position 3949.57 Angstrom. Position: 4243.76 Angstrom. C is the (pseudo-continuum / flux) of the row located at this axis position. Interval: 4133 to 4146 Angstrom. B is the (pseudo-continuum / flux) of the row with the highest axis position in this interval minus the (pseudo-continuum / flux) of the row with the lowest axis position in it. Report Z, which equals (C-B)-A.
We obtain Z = 0.01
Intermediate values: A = 0.935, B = -0.03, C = 0.91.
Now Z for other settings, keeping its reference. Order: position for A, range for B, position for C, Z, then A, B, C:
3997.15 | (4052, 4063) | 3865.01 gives -0.16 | 0.971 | 0.03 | 0.84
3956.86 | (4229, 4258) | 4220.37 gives 0.01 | 0.954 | 0.02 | 0.99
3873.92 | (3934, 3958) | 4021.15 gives -0.02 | 0.990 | -0.08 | 0.89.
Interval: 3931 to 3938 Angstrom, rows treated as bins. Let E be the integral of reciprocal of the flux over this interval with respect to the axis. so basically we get 0.32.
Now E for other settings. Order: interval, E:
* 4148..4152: 0.17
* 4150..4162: 0.50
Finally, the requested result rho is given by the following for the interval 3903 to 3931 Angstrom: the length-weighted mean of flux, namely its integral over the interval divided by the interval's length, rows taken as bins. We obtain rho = 24.8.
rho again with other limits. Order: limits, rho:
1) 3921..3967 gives 23.9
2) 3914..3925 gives 25.6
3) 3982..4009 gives 25.7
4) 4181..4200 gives 23.5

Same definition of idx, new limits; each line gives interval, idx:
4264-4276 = 136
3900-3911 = 148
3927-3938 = 133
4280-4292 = 137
